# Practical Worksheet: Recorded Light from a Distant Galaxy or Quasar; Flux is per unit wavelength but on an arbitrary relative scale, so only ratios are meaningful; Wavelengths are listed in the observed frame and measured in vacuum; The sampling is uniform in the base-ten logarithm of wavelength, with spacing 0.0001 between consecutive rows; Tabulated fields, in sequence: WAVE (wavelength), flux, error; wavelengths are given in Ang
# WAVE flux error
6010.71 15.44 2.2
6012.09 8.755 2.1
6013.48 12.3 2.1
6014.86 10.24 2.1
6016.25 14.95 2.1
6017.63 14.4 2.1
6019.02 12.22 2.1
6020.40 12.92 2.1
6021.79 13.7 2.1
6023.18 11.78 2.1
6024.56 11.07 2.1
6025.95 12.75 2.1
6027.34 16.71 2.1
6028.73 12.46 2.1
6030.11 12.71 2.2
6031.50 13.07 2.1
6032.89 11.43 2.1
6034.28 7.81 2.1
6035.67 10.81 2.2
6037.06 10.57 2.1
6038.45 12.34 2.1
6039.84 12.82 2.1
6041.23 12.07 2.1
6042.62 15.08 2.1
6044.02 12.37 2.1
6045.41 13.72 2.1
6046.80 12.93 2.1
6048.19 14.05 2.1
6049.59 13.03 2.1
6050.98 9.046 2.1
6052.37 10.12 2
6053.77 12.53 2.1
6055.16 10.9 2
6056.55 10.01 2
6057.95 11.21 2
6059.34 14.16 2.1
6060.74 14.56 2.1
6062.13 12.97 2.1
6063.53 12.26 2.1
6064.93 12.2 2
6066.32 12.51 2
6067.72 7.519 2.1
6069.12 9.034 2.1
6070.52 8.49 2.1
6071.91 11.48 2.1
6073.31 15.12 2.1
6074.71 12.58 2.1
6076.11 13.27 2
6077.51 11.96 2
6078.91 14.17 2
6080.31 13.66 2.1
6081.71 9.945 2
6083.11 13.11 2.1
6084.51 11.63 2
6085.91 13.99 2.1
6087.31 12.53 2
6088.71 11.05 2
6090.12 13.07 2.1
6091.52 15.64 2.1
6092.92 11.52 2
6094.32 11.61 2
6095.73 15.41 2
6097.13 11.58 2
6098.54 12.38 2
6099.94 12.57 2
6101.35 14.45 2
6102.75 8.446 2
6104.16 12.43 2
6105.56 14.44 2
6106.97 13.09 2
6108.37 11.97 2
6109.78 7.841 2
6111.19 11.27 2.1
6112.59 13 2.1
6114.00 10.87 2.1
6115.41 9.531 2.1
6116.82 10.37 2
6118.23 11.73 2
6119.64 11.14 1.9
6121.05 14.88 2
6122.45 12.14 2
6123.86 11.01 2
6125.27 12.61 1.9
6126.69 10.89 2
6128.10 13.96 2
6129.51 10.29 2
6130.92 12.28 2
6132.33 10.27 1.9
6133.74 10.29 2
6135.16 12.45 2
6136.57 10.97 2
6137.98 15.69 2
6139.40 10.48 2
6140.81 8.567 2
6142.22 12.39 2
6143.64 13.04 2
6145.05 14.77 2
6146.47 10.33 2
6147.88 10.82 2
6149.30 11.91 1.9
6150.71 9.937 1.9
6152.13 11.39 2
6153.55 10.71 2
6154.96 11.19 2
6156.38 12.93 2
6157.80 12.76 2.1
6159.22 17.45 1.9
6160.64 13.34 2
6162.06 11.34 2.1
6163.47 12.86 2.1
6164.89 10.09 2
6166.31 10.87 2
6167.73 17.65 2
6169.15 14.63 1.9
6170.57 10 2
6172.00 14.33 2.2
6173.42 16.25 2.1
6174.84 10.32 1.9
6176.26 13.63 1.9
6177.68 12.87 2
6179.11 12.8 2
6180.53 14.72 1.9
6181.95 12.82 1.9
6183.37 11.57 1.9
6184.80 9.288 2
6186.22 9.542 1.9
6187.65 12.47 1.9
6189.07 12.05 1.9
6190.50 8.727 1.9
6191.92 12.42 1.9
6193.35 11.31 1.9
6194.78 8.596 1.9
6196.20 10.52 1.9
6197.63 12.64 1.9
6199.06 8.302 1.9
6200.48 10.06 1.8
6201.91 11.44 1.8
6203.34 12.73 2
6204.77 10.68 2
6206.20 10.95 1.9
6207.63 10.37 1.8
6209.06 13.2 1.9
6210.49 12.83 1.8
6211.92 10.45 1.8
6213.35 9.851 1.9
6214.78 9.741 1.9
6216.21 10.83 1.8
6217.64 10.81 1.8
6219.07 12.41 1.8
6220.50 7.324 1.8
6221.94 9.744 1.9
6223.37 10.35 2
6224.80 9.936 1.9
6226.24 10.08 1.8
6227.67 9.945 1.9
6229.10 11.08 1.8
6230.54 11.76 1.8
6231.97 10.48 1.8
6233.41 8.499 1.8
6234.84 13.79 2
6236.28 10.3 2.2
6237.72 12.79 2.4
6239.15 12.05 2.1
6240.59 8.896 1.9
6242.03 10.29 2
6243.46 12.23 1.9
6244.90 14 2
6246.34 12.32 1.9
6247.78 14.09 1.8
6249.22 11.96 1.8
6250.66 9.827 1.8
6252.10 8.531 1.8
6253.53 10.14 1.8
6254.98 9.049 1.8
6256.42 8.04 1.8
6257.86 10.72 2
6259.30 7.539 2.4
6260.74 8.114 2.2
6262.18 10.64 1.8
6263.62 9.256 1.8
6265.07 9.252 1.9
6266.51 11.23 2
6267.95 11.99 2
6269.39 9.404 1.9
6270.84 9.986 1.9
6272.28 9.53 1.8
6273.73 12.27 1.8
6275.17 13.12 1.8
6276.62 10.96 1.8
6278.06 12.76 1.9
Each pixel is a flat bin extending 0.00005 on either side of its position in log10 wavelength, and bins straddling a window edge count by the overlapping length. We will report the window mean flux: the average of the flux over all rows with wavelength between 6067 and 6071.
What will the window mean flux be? 8.3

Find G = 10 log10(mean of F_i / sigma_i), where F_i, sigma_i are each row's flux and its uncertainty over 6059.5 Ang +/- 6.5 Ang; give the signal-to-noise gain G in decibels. 7.77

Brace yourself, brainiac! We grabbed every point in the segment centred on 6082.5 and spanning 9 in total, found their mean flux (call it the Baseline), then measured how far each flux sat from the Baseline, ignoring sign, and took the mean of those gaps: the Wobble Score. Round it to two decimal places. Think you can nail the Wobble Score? 1.31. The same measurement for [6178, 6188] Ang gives 1.50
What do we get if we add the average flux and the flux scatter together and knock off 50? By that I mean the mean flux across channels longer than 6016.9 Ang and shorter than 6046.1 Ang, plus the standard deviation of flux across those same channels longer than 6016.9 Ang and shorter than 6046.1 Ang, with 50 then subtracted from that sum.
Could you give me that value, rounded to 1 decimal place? -35.7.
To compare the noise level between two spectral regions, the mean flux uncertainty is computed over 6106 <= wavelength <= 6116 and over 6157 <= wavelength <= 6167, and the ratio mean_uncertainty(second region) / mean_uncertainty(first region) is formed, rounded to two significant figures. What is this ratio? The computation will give 0.99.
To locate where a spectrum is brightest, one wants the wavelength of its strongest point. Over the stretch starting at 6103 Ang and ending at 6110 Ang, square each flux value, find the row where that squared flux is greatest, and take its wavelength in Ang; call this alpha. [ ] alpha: 6105.56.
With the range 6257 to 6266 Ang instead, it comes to 6257.86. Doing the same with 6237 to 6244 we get 6237.72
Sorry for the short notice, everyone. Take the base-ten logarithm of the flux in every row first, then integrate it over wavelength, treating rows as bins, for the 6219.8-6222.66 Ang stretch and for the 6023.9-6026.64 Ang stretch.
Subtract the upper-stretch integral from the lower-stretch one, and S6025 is 0.3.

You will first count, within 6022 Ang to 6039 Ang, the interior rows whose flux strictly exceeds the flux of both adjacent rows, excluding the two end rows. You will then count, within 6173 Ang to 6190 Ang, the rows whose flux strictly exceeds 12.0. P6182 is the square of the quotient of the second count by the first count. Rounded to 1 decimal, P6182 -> 7.1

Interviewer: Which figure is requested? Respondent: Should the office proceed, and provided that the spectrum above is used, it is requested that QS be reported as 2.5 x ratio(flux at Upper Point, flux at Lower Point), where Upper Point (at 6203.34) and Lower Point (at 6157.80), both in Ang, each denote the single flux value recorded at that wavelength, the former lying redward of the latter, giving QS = 2.49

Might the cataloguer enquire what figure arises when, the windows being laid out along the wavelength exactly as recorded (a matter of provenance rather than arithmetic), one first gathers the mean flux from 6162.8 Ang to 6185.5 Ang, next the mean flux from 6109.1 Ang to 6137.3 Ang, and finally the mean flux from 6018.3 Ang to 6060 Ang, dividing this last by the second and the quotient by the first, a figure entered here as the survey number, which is 0.0838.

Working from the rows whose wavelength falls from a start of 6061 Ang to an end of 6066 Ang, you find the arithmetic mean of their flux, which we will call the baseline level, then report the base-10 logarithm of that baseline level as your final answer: 1.10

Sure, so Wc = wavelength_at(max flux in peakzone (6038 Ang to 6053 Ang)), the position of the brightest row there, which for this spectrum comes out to 6042.62 Ang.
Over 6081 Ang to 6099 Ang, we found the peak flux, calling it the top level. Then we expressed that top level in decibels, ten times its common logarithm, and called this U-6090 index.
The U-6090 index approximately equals 11.9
